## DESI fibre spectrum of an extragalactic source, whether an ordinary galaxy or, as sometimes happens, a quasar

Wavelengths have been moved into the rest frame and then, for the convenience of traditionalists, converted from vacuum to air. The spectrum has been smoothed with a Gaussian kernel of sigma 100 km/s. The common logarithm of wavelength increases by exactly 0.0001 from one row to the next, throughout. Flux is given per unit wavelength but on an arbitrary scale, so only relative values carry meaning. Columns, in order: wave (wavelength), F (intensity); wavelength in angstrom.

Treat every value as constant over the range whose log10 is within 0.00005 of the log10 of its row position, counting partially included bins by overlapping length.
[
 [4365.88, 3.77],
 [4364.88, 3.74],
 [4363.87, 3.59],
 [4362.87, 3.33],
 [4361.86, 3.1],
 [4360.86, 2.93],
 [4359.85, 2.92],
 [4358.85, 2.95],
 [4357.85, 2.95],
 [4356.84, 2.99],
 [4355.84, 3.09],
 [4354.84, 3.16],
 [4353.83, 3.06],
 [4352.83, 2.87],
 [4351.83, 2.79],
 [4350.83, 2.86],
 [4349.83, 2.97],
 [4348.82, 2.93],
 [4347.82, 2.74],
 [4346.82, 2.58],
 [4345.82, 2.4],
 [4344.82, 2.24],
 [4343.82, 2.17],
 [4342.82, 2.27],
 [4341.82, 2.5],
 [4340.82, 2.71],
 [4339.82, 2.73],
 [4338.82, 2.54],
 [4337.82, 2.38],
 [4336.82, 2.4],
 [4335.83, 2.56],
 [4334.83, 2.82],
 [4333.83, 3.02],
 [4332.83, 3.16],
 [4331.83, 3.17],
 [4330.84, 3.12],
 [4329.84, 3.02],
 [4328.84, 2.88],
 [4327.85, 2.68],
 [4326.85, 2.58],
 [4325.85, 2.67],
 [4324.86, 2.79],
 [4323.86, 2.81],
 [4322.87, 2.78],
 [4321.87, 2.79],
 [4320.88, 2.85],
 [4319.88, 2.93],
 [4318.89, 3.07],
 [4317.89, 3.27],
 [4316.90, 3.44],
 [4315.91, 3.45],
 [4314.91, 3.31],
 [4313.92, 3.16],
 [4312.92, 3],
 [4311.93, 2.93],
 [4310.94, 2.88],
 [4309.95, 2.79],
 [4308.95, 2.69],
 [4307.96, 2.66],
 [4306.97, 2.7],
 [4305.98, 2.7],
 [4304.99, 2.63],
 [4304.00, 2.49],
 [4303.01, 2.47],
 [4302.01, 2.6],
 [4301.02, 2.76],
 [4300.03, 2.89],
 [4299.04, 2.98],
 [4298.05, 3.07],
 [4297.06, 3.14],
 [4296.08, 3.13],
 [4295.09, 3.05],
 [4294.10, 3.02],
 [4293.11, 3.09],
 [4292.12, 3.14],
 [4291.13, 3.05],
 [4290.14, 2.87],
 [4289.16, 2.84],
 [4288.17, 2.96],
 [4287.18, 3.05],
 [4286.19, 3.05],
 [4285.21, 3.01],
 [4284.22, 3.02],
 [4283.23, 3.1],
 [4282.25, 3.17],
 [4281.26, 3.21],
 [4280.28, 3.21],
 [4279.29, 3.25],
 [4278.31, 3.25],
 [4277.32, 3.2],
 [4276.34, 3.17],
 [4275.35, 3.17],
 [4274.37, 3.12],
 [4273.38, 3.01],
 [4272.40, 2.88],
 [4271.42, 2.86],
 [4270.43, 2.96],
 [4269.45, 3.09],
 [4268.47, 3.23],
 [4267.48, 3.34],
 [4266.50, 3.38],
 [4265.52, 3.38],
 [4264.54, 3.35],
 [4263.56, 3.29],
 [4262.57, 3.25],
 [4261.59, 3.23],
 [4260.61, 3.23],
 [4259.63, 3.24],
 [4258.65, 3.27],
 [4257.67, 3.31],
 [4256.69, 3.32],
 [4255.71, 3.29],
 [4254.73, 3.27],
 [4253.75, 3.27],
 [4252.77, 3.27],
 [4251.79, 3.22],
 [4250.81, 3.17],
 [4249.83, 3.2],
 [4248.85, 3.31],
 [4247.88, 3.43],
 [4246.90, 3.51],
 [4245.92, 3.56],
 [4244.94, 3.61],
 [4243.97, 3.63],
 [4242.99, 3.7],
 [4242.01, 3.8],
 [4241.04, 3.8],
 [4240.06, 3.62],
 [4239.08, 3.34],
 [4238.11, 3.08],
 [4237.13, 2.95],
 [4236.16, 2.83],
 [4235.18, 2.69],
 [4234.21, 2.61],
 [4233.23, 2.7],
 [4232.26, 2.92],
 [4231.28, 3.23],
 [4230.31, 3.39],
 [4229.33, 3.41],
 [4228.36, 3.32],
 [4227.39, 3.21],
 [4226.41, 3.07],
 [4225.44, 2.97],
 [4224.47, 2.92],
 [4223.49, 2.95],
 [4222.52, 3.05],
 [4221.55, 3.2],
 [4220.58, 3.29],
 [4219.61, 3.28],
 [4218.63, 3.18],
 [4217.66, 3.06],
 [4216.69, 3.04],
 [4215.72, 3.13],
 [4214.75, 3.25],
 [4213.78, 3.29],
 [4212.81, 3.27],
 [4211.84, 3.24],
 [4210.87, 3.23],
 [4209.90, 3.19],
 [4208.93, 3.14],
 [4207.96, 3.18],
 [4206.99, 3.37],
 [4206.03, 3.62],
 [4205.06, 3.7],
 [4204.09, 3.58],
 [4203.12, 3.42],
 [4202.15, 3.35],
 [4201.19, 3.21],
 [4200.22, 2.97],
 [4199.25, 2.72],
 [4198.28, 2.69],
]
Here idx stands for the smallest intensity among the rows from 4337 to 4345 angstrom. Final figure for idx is 2.17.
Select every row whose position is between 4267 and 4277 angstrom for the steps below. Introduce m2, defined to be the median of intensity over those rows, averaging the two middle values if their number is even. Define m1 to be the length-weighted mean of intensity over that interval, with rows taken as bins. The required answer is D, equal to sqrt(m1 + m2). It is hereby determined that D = 2.49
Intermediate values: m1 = 3.08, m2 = 3.1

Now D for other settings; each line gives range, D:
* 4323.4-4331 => 2.37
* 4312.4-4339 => 2.41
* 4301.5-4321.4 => 2.40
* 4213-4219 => 2.51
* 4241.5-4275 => 2.56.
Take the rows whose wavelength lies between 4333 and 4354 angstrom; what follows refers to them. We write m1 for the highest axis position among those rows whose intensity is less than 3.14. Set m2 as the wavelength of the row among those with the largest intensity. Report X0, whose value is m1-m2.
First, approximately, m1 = 4353.83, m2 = 4353.83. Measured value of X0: 0.0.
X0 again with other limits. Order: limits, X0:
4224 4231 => -2.9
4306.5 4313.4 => 0.0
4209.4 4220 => 3.9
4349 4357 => 2.0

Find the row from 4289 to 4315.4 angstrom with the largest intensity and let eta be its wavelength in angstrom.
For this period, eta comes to 4314.91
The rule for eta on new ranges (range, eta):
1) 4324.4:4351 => 4331.83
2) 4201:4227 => 4205.06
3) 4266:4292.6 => 4266.50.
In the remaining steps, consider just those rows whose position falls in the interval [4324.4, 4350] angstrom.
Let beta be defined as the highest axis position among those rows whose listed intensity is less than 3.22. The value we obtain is 4349.83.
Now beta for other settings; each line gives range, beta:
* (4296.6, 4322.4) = 4321.87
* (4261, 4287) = 4286.19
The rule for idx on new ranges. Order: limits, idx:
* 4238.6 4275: 2.86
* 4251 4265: 3.22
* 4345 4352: 2.4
